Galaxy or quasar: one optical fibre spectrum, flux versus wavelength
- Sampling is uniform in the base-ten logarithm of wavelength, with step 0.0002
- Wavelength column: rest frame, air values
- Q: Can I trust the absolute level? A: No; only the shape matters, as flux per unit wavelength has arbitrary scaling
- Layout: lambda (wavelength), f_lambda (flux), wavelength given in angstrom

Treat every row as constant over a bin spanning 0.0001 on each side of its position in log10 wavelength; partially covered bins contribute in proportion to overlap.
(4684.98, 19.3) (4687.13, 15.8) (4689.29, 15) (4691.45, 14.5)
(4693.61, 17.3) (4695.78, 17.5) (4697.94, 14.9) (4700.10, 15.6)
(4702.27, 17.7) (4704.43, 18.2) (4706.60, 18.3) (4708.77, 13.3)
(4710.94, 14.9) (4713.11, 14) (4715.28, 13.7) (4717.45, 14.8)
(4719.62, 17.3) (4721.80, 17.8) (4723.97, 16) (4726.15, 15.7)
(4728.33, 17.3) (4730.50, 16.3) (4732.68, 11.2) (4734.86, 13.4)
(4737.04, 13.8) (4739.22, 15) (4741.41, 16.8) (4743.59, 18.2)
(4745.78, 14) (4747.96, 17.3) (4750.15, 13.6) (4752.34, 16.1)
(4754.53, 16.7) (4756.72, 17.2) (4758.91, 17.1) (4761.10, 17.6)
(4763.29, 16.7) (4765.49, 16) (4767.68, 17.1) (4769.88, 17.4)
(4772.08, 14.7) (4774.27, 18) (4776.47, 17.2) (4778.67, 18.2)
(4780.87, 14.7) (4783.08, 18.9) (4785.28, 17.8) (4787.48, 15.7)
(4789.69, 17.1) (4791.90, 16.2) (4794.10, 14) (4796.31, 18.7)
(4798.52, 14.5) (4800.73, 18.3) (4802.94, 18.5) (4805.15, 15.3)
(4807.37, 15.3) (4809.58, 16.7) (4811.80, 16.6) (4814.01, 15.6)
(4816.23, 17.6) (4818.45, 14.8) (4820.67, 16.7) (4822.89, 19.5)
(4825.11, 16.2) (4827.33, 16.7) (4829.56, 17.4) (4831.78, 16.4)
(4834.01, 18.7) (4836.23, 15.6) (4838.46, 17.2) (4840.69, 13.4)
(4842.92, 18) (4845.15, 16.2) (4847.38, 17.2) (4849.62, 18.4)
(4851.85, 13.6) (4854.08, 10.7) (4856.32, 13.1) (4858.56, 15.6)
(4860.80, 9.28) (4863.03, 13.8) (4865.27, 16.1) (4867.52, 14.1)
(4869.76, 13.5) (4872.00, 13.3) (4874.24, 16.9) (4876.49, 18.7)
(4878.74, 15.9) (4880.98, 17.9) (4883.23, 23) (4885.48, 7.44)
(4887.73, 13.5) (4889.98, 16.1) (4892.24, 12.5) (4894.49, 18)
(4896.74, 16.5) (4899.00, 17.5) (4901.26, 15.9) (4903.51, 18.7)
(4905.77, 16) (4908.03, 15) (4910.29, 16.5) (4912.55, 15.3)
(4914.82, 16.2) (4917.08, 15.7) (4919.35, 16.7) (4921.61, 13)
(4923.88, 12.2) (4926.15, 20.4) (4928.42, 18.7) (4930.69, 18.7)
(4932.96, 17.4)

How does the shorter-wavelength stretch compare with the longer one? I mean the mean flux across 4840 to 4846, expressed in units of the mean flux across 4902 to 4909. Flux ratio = 1.0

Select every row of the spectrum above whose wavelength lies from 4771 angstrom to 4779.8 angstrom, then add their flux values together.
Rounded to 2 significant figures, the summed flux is 68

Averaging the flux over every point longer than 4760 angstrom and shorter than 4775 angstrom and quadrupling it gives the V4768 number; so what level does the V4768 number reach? 67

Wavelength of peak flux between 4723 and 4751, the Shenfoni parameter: 4743.59 angstrom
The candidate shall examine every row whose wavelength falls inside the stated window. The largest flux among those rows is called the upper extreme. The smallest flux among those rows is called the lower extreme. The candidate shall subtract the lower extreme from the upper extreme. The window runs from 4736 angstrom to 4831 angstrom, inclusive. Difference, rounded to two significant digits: 5.9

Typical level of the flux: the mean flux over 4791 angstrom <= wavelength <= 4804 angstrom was 16.7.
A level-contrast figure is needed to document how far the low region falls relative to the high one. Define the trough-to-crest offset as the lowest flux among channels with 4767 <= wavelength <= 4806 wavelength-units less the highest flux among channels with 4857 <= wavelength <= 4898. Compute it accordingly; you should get -9.0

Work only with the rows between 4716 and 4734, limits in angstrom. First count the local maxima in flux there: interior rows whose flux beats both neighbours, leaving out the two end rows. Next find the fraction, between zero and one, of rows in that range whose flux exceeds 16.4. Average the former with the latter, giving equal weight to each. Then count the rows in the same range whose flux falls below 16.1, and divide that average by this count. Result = 0.30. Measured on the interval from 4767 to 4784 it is 0.94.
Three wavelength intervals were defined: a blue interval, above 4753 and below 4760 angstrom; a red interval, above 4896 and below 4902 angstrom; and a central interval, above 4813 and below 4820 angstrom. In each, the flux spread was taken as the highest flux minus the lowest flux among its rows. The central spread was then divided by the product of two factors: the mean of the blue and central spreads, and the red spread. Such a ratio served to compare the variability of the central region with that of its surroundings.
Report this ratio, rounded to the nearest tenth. 1.1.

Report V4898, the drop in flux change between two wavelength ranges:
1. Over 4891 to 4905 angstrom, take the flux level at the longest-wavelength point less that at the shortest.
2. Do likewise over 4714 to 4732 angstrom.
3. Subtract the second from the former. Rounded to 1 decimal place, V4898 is 3.6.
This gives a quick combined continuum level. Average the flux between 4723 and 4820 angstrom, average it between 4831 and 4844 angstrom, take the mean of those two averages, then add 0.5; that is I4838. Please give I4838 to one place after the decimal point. 16.9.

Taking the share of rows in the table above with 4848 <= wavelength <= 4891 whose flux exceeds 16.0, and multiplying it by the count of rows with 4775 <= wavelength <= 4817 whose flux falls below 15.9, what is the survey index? 2.6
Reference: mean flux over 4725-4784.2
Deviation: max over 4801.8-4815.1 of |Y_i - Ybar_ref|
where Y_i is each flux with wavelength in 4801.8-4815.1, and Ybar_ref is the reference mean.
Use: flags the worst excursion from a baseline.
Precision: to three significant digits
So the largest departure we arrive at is 2.34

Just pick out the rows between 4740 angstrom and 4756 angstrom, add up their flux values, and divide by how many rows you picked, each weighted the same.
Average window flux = 16.1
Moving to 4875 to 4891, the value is 16.1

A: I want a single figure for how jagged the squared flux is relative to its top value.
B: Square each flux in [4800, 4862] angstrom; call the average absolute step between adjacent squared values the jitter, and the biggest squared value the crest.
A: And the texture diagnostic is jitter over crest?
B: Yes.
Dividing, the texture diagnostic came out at 0.181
